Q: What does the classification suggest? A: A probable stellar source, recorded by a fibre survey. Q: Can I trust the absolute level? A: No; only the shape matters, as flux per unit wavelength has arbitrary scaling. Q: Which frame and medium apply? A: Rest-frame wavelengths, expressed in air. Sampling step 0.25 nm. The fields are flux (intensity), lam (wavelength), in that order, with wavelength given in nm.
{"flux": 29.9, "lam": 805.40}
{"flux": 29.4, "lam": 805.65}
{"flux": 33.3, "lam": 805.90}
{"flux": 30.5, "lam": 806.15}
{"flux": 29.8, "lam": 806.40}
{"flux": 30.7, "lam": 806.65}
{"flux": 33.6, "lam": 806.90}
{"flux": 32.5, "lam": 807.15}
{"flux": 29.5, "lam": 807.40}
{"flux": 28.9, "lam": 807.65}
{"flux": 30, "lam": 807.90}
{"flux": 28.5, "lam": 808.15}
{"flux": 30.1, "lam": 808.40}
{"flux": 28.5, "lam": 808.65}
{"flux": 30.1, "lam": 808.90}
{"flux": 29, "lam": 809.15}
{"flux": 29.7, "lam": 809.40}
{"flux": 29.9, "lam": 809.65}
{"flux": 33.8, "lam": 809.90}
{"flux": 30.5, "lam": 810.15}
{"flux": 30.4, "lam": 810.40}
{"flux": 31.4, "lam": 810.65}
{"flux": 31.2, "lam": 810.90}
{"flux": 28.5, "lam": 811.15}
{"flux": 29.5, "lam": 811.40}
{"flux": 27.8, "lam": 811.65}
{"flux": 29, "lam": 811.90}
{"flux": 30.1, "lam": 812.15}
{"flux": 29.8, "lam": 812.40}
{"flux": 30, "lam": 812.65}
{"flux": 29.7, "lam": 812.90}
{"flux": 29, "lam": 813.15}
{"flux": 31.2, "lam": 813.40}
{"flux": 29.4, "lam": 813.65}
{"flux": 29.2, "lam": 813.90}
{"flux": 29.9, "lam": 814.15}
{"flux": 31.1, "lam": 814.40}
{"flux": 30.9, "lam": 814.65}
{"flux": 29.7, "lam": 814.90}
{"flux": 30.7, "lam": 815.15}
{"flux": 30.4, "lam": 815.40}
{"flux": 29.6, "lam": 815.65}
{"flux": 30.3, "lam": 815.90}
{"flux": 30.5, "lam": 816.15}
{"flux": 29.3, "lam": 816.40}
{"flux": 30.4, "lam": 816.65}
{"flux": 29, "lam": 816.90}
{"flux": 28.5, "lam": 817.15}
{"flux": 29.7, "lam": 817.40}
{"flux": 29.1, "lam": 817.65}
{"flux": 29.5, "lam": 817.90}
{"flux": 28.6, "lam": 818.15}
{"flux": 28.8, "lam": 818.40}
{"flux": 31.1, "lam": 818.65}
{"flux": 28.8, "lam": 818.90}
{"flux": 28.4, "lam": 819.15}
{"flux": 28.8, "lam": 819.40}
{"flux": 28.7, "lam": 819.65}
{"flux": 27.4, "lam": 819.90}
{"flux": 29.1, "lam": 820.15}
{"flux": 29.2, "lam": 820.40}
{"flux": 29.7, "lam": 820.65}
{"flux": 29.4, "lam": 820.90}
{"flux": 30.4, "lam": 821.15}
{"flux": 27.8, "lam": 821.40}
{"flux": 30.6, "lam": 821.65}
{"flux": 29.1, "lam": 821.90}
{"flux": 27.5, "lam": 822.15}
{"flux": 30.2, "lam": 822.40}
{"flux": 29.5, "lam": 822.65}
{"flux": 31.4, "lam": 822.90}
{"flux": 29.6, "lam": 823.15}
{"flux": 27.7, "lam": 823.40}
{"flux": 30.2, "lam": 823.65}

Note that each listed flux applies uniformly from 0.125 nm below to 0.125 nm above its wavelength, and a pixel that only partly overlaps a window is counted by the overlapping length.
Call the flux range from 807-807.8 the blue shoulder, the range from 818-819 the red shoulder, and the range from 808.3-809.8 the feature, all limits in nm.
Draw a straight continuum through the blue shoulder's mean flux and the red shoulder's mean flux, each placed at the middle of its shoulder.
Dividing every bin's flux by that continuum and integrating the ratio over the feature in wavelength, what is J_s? 1.47 nm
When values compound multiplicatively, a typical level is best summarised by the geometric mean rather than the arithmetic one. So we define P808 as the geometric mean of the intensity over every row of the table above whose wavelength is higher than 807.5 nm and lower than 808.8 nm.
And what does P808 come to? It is 29.2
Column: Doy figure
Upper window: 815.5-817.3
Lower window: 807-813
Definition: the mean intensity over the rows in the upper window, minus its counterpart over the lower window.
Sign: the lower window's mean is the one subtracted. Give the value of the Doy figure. -0.3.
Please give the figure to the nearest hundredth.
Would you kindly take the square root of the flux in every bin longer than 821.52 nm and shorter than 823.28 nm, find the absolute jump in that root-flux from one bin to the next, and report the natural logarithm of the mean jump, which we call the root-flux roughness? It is -1.86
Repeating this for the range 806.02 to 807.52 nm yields -1.88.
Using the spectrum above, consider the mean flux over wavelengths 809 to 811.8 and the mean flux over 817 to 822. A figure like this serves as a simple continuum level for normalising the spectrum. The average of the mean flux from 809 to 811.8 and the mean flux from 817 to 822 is 29.64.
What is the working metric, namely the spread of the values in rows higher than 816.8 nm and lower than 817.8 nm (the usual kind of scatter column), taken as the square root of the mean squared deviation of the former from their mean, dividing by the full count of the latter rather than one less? 0.43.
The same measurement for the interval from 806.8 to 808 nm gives 1.82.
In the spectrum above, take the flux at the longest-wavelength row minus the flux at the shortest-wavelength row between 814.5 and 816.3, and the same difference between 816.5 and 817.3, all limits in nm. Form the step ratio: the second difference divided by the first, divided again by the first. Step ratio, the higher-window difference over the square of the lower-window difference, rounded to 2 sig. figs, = -12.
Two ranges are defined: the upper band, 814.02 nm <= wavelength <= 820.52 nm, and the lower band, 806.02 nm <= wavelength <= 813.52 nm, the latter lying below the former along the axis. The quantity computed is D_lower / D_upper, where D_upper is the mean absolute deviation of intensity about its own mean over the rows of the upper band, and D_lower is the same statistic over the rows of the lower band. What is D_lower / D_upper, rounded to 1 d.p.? 1.3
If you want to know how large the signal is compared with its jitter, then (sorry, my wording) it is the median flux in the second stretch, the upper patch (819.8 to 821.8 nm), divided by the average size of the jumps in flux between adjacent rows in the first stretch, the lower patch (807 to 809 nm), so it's 19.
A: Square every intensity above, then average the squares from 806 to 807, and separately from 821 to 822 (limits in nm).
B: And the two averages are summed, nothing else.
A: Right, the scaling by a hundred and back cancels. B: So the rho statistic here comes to 1842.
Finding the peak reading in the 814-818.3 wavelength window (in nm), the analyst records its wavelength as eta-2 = 814.40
